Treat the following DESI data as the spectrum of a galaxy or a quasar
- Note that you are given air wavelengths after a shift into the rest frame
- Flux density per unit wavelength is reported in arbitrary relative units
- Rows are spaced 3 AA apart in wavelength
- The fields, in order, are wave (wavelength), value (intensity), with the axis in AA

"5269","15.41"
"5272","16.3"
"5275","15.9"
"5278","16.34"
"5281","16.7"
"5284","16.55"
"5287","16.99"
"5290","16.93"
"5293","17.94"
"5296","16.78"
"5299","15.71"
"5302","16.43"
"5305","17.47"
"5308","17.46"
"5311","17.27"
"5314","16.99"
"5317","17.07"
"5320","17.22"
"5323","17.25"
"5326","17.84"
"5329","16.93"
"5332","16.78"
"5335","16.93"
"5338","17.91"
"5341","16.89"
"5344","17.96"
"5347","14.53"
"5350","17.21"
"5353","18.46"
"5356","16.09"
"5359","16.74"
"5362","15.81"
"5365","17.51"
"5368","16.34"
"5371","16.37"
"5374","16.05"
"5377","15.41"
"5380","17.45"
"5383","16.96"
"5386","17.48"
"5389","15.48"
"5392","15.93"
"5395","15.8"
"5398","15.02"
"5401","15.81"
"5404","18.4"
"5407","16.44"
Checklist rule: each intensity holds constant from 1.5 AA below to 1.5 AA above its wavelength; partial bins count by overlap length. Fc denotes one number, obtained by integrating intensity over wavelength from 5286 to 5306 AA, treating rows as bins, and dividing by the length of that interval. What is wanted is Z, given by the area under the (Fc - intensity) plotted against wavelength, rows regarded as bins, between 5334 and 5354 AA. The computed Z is -4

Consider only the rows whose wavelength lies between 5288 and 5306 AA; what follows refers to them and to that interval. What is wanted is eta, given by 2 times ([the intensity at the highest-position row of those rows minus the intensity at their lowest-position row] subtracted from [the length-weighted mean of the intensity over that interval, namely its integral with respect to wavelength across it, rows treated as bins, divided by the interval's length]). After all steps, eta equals 32.6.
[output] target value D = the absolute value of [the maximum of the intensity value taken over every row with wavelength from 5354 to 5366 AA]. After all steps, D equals 17.51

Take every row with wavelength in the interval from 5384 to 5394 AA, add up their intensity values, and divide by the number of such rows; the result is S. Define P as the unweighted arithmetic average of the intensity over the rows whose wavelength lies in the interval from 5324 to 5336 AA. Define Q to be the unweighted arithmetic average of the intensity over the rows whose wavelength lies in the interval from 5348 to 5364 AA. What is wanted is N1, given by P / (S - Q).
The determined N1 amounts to -30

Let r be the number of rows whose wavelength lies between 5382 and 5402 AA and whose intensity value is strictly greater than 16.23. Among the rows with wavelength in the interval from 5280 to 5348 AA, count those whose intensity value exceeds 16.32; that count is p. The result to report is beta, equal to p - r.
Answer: 19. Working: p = 21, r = 2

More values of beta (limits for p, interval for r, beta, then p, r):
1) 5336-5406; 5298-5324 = 5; 13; 8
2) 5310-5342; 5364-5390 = 5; 11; 6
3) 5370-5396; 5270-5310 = -7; 4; 11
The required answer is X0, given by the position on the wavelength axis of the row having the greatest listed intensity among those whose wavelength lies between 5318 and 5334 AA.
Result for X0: 5326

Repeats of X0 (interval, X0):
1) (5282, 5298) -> 5293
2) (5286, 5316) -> 5293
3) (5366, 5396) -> 5386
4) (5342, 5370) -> 5353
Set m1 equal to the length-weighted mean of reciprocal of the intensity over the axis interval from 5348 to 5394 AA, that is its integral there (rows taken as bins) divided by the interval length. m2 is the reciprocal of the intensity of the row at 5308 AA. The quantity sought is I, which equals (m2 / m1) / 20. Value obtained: 0.0474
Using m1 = 0.0604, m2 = 0.0573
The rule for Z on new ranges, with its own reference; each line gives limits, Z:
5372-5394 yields 11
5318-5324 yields -2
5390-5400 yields 13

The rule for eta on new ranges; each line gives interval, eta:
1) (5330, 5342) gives 34.0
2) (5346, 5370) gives 29.6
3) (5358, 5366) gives 31.7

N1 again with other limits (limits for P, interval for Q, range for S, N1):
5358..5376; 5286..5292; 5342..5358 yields -150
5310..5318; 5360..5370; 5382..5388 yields 26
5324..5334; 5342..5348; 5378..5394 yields 41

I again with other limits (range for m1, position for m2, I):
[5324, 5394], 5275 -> 0.0525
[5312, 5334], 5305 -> 0.0491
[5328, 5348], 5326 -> 0.0472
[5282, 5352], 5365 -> 0.0485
